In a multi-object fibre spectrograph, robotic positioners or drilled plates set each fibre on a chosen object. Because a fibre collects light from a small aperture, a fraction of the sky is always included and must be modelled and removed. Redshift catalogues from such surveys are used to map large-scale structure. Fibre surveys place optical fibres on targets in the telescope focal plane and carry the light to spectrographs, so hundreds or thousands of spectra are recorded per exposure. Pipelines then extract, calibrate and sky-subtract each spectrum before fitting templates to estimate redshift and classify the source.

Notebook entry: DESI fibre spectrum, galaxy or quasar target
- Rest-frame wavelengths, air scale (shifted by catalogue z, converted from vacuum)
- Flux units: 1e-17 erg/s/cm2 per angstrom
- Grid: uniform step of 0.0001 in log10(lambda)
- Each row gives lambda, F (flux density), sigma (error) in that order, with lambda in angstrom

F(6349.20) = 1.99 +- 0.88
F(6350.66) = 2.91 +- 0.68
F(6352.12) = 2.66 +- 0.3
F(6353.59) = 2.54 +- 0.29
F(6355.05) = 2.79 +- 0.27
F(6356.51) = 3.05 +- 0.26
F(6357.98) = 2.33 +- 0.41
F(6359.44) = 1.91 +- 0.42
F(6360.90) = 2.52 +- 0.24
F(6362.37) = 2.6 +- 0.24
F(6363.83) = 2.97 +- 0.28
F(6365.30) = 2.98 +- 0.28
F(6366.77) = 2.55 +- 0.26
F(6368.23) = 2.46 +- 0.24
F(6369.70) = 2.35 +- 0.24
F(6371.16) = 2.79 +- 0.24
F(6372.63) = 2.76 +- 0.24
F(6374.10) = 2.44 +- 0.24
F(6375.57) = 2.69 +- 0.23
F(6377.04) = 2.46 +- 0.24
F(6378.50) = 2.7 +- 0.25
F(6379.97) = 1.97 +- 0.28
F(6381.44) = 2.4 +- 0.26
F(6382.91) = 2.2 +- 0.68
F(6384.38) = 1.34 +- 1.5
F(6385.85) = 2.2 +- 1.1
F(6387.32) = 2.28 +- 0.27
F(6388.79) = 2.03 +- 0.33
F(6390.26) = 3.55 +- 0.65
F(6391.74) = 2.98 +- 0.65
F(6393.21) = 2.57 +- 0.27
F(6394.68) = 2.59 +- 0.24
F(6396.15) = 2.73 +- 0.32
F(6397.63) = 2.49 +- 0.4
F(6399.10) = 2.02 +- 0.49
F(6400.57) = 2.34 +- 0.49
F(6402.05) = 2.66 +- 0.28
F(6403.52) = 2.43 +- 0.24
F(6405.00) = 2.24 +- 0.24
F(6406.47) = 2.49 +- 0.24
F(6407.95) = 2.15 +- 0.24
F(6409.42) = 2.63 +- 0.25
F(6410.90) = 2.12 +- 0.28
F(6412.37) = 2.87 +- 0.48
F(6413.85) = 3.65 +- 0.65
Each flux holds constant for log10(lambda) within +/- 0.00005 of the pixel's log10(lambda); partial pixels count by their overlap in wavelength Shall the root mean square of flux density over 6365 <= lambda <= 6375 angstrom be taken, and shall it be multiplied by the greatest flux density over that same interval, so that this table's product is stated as 7.8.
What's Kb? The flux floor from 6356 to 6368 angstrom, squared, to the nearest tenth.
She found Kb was 3.6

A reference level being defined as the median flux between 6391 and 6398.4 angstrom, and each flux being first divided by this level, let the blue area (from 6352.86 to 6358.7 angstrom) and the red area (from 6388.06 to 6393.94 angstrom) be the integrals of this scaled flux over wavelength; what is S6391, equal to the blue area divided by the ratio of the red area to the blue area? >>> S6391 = 5.8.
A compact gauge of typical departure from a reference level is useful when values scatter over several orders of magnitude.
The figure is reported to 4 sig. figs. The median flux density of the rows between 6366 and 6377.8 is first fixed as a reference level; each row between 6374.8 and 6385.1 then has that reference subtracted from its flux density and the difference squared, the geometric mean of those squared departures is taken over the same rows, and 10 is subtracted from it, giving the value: -9.948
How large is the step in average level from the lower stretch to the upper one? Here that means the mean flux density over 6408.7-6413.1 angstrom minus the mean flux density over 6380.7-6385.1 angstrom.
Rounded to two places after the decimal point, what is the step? 0.56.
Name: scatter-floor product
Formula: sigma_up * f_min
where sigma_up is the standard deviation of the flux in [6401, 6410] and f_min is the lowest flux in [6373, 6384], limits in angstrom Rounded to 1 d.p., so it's 0.4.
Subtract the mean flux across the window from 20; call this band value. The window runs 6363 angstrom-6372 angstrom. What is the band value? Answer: 17.32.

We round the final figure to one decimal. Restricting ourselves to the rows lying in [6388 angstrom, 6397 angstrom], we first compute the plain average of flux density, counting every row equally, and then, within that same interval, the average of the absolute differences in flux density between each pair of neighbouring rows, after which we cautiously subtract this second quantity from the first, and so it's 2.2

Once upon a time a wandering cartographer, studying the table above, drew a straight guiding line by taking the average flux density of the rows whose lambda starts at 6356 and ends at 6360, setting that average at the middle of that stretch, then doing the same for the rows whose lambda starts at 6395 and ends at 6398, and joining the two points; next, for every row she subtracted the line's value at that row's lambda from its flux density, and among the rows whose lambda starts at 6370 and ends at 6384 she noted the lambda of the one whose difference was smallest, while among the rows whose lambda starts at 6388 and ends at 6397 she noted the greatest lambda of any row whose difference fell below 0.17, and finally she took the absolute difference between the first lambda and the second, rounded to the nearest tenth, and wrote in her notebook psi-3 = 16.2 angstrom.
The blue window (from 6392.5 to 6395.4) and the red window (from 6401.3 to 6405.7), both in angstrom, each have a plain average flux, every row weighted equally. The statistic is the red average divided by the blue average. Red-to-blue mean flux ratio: 0.95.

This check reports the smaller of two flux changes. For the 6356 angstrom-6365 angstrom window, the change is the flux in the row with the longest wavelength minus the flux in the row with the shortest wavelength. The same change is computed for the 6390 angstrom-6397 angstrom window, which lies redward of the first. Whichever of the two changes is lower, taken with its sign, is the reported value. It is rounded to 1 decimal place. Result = -0.8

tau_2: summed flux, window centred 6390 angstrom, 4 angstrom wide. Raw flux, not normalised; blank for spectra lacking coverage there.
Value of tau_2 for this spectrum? 8.6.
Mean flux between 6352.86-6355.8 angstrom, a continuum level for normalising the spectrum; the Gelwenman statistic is 2.7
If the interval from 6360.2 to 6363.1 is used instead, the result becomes 2.6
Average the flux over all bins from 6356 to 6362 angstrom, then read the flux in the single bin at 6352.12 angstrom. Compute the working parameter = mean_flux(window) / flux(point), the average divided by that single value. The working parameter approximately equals 0.92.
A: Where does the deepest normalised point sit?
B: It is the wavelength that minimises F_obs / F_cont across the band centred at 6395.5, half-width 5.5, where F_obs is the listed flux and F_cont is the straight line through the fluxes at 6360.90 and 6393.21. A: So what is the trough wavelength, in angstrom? 6399.10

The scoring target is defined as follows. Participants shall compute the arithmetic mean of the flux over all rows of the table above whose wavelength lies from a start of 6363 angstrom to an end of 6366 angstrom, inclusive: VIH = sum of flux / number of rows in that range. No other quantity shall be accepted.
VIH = 3.0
